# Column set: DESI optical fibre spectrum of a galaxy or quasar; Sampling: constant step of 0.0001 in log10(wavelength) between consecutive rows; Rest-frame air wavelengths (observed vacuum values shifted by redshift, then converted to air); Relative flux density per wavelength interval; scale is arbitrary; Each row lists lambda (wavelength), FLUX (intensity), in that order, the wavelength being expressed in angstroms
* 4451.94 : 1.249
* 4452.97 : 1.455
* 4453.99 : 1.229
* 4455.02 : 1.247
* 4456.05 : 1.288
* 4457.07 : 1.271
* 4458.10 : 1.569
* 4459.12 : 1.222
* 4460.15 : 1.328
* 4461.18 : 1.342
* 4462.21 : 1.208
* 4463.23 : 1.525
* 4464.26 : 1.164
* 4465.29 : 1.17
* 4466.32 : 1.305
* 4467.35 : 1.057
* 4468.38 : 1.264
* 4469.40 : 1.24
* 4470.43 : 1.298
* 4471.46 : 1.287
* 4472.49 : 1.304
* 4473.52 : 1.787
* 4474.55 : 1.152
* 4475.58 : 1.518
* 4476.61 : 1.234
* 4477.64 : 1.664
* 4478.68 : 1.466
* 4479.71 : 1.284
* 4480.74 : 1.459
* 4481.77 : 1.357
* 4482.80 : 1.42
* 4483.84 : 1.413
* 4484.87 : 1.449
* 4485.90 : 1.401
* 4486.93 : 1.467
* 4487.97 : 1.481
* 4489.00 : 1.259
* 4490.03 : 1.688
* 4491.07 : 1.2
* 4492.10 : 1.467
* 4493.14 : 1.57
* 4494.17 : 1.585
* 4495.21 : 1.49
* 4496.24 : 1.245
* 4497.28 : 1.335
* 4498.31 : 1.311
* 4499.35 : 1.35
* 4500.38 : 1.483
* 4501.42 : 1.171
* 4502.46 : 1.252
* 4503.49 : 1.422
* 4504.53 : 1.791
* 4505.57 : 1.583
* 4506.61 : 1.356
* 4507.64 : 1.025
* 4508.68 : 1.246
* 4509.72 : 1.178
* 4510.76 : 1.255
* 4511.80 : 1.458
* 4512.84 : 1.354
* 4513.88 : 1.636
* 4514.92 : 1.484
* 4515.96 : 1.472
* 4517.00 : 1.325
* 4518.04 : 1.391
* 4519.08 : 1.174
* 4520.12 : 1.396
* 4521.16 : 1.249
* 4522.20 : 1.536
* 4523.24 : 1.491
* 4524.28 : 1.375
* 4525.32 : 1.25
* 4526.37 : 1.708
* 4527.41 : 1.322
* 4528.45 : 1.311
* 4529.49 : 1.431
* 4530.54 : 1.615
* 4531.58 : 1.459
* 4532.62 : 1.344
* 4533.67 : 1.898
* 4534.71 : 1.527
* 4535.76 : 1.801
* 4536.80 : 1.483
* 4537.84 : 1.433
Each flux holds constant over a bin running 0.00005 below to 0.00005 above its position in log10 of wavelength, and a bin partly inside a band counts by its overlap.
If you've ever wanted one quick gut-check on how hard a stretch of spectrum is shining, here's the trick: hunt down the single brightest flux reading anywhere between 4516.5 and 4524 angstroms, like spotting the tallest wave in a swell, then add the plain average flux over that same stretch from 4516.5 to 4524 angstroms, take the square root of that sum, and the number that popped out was 1.704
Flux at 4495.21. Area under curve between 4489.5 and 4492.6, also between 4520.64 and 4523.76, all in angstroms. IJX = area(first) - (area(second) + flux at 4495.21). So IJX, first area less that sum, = -1.4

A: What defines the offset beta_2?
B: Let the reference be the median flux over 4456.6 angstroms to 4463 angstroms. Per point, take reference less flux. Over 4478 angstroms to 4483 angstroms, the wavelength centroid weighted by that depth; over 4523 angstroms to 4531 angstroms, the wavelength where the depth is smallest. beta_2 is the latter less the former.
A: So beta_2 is 45.7 angstroms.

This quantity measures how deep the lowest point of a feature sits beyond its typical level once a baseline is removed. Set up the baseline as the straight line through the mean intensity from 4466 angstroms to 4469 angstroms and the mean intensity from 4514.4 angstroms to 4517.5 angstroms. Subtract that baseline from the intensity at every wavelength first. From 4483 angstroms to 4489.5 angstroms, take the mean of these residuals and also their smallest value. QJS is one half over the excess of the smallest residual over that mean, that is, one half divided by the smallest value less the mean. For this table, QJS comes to -3.0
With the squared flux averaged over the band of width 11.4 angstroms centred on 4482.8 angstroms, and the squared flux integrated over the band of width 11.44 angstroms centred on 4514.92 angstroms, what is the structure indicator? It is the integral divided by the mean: 10.5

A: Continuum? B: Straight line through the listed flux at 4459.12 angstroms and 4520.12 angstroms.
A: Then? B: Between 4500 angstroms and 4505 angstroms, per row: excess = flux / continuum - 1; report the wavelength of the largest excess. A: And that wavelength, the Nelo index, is 4504.53 angstroms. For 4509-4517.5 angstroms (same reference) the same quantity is 4513.88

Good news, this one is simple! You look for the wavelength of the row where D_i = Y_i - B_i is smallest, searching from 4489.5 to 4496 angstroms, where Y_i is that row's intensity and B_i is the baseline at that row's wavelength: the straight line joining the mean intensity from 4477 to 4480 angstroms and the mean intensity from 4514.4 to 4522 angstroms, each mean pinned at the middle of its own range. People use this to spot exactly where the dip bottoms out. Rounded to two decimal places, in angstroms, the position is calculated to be 4491.07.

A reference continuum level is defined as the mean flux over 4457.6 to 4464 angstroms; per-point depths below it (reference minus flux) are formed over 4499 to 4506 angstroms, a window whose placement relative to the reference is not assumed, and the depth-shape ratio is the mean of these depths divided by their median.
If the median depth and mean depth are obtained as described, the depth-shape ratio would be 1.2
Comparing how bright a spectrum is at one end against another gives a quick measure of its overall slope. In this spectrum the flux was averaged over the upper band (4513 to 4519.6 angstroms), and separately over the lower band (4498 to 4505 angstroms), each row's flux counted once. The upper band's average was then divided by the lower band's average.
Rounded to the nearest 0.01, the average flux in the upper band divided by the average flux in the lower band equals 1.01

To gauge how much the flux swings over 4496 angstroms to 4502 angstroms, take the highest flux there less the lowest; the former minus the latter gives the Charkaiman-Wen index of 0.31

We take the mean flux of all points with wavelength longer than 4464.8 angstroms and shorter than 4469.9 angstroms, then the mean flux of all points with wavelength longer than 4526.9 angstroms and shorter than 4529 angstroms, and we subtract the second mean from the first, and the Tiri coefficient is -0.11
